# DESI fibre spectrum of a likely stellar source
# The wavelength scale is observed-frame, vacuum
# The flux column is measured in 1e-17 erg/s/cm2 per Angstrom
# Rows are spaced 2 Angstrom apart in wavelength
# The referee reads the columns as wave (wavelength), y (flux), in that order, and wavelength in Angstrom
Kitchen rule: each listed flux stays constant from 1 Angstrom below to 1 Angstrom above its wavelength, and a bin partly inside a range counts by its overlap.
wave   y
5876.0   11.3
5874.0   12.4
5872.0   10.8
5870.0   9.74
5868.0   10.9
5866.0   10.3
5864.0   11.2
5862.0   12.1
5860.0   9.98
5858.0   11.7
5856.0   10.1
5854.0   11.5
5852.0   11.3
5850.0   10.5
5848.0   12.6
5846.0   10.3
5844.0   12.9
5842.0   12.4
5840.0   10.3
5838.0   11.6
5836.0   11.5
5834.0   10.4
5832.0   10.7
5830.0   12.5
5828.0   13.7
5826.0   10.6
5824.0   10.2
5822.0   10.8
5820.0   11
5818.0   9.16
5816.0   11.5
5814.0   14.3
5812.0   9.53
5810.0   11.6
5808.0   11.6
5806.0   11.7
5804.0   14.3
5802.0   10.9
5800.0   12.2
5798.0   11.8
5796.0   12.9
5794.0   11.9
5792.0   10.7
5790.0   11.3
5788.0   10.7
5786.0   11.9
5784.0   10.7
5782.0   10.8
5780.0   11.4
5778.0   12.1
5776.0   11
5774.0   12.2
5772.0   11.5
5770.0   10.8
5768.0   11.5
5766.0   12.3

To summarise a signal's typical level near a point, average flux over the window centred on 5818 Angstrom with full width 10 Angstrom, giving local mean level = 11.4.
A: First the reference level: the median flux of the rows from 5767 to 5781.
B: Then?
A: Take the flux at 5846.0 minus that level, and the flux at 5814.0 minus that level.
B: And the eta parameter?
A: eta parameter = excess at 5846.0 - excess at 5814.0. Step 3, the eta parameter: -4.0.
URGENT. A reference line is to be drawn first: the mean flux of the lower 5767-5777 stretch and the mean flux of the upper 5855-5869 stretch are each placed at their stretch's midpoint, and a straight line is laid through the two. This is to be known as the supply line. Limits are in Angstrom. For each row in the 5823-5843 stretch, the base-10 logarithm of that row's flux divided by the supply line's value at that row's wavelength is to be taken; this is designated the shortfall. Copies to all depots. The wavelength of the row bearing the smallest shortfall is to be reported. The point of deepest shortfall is 5824.0 Angstrom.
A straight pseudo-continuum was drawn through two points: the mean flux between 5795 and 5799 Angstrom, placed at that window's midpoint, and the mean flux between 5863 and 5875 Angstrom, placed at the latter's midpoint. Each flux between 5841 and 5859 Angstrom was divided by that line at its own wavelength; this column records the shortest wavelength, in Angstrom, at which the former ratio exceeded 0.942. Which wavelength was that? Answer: 5842.0 Angstrom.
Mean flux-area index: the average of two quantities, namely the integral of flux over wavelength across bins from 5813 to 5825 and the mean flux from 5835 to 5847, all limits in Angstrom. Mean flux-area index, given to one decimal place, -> 72.7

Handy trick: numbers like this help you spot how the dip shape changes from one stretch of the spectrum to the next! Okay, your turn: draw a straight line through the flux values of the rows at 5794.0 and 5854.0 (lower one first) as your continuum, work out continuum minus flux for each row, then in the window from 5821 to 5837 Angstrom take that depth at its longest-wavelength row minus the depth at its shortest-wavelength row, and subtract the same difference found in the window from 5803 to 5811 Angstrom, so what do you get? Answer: -3.5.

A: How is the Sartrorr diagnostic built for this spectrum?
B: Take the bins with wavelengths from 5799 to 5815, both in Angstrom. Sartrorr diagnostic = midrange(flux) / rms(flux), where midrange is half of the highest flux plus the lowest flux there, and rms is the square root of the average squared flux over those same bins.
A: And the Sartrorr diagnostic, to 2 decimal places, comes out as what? 0.98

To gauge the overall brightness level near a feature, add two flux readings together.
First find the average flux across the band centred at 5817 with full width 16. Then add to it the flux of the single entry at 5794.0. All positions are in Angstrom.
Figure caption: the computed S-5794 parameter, 22.9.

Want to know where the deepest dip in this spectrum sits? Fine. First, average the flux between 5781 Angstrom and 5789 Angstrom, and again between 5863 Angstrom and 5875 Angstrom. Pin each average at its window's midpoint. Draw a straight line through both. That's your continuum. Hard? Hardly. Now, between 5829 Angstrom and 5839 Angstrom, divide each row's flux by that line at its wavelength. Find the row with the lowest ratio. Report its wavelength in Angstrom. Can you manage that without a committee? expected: 5834.0 Angstrom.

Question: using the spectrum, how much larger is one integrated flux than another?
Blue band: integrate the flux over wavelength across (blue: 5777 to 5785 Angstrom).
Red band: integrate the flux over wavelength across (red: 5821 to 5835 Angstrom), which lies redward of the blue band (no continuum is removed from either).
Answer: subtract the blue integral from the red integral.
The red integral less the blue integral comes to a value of 68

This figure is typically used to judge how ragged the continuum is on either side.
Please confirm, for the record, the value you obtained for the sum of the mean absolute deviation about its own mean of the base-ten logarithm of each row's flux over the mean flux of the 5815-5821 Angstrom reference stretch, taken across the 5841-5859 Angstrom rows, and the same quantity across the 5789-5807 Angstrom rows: 0.059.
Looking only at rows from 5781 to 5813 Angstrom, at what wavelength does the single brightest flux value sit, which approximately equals 5804.0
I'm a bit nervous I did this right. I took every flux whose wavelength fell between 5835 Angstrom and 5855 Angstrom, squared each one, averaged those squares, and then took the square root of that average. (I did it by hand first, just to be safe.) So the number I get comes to 11.5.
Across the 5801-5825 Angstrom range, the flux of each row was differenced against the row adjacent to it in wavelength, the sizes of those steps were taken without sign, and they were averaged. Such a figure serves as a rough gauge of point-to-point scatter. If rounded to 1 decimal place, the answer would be 1.9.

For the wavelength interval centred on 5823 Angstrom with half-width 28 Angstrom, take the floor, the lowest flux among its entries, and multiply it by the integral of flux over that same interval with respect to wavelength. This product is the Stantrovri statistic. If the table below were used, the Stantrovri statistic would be 5926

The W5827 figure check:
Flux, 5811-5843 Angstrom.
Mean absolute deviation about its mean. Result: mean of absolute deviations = 1.08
